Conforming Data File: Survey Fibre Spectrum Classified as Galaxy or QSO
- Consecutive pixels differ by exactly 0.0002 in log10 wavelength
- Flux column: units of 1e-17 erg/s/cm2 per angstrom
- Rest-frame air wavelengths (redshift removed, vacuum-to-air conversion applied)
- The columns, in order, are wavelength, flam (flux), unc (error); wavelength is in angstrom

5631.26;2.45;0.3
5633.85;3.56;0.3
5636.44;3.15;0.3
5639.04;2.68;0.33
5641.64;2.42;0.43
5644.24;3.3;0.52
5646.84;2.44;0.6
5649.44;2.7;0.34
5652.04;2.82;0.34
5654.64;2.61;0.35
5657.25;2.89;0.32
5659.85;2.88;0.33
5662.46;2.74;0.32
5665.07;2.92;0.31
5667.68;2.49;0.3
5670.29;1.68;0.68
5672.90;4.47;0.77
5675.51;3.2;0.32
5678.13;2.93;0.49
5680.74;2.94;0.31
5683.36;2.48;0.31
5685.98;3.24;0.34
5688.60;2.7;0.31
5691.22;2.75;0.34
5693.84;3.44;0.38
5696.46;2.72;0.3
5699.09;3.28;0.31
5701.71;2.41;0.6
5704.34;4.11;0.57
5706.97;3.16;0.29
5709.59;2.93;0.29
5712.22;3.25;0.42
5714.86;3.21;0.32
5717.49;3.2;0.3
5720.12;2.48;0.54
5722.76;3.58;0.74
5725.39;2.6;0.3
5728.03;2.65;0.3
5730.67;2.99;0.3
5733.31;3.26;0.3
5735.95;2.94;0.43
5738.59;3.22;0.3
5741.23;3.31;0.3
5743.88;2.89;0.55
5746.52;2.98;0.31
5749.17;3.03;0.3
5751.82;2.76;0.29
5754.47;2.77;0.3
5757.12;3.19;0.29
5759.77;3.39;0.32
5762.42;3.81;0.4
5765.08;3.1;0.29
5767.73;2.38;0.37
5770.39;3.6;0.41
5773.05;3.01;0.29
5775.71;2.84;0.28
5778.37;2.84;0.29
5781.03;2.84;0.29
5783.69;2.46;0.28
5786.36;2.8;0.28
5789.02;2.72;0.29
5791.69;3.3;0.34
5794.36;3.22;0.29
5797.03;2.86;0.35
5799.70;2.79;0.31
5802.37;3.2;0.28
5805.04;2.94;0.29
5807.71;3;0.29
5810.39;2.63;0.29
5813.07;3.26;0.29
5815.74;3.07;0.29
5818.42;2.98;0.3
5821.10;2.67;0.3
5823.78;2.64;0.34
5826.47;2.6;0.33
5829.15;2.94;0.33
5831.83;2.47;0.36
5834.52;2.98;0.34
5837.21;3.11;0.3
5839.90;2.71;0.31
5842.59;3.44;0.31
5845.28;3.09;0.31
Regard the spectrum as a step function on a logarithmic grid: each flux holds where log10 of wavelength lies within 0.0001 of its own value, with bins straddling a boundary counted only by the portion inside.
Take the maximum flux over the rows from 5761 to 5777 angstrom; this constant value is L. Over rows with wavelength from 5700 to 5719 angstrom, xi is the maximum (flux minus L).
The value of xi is 0.3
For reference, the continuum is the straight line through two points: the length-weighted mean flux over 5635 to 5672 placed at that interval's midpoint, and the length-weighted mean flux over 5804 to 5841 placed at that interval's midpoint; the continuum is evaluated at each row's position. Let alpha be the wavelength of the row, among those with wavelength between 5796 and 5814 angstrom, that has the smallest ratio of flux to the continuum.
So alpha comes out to 5810.39 angstrom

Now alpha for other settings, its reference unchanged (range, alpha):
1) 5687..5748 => 5701.71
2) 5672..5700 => 5683.36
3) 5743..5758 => 5751.82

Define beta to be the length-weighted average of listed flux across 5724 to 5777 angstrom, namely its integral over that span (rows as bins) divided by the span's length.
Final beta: 3.04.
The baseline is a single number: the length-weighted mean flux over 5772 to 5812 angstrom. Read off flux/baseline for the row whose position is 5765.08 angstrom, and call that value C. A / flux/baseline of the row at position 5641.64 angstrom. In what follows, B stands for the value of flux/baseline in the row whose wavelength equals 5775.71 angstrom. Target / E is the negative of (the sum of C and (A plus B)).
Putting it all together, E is -2.88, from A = 0.84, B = 0.98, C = 1.07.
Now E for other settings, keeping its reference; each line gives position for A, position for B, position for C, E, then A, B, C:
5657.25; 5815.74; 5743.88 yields -3.05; 1.00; 1.06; 1.00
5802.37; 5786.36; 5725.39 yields -2.97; 1.10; 0.97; 0.90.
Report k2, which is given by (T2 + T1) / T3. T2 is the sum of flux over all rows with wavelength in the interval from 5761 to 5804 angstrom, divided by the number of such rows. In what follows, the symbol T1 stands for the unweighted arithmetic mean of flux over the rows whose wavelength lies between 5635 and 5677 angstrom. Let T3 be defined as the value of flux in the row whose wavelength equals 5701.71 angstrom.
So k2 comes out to 2.42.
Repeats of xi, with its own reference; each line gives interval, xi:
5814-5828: -0.7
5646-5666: -0.9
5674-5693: -0.6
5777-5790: -1.0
